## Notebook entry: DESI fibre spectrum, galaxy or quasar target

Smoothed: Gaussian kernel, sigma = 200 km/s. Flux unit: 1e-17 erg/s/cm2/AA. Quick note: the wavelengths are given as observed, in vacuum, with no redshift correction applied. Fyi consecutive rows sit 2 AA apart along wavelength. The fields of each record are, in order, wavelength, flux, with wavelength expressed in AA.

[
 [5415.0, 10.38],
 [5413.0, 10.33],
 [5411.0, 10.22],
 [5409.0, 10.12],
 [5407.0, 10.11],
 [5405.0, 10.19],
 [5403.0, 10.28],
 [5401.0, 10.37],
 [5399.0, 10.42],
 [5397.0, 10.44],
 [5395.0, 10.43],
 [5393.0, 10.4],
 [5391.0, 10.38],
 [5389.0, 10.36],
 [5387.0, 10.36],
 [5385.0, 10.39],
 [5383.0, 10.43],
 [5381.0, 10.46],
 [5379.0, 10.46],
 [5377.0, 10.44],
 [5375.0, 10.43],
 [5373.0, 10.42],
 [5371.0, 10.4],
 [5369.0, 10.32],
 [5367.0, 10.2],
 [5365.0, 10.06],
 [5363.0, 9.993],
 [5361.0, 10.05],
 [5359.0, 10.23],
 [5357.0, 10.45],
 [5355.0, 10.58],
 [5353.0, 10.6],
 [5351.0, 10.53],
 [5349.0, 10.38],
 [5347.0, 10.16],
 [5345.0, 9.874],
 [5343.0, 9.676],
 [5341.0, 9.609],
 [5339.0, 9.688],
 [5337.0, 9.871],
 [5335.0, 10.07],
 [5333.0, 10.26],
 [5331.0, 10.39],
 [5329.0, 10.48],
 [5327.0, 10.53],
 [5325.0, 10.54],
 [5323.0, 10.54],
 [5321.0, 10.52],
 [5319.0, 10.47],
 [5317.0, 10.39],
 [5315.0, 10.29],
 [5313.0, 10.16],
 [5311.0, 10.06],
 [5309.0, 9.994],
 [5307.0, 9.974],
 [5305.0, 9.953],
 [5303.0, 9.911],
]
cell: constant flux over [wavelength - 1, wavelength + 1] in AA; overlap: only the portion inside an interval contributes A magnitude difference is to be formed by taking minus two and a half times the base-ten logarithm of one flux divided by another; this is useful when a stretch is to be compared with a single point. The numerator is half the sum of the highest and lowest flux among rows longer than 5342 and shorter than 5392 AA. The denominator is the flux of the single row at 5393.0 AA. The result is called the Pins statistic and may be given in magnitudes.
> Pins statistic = 0.03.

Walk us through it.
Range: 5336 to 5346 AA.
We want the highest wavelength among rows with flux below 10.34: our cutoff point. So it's 5345.0 AA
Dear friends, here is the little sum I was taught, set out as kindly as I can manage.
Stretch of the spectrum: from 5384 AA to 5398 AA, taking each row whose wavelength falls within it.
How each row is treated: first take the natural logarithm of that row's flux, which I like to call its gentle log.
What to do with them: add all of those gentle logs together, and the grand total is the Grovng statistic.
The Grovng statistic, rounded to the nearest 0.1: 16.4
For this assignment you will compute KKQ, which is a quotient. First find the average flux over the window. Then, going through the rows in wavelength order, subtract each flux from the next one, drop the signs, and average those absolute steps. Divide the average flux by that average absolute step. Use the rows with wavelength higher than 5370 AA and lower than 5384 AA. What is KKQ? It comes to 696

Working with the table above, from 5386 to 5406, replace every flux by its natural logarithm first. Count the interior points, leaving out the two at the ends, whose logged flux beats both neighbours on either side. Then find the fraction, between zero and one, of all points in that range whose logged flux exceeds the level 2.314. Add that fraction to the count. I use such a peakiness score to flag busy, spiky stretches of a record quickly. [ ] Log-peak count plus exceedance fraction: 2.0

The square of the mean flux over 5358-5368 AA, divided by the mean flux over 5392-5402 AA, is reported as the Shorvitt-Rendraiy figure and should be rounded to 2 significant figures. 9.8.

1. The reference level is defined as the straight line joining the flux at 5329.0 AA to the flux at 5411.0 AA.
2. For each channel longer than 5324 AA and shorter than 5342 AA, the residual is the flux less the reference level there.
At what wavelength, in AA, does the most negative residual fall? 5341.0 AA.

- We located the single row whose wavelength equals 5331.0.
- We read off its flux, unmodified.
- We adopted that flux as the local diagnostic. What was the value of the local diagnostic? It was 10.39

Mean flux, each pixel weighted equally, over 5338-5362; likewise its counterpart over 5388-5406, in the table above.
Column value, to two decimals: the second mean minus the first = 0.21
